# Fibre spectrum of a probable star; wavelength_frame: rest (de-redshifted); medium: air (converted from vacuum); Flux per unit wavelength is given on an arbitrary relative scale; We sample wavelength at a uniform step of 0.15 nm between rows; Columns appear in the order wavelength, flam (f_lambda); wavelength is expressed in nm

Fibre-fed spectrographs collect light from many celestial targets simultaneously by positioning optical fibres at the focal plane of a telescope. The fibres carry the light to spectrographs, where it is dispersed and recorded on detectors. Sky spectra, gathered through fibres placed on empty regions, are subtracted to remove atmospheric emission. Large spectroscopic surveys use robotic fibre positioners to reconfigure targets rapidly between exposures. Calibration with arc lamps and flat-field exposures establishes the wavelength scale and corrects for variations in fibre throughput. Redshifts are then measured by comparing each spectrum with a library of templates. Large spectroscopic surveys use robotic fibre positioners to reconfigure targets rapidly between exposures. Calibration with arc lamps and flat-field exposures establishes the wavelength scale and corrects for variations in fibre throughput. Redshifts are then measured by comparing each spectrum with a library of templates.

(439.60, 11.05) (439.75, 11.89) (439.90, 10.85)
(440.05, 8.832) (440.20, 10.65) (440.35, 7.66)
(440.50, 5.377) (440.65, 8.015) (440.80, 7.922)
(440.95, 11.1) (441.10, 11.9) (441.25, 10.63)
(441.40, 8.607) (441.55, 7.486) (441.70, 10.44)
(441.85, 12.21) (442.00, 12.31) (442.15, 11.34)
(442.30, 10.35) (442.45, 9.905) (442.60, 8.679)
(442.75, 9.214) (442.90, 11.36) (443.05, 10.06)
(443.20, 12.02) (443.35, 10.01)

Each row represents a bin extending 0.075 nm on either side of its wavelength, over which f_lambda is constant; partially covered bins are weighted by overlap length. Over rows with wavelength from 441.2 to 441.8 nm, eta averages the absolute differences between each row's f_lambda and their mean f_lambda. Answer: 1.24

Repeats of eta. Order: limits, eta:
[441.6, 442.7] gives 1.03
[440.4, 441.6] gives 1.75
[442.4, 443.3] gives 0.99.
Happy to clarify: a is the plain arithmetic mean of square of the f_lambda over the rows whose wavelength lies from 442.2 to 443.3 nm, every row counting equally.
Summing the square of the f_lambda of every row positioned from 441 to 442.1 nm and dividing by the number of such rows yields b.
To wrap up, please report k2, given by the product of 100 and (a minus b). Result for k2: -774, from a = 106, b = 113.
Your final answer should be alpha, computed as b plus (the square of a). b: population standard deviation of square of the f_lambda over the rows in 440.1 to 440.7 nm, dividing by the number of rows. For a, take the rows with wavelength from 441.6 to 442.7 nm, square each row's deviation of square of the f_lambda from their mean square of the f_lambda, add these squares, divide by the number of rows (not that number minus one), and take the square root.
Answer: 689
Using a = 25.7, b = 30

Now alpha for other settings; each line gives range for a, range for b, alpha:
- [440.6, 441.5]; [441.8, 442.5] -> 972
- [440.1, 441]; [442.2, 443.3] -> 1098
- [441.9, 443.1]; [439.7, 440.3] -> 584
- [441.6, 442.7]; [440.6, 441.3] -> 691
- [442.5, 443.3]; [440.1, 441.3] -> 720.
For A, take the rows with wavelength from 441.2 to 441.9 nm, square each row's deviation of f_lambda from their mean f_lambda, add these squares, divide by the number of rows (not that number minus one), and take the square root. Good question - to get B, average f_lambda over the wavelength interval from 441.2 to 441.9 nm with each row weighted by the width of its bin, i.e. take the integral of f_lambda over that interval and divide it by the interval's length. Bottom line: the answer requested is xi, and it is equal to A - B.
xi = -8.1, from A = 1.65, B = 9.8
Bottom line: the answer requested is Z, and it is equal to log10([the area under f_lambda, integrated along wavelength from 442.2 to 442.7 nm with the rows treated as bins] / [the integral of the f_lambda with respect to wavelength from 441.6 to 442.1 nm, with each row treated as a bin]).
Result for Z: -0.07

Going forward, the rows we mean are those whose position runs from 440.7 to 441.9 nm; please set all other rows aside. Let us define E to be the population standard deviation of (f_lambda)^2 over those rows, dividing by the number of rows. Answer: 33.2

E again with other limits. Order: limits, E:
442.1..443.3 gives 22.2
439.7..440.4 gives 29.6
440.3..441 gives 30.7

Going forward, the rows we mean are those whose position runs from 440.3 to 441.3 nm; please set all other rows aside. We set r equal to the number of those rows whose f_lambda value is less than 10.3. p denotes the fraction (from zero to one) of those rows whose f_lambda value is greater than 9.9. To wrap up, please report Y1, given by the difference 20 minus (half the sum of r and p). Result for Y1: 17.8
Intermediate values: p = 0.43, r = 4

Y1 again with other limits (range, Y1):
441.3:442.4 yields 18.6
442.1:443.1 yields 17.6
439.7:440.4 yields 18.7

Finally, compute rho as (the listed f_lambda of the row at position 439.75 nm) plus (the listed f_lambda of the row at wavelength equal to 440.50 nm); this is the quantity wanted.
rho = 17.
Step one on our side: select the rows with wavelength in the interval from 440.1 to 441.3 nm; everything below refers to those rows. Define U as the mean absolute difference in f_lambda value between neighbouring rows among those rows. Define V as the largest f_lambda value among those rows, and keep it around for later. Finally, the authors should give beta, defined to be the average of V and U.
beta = 6.9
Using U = 1.89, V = 11.9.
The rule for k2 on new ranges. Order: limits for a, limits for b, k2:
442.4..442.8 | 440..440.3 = -960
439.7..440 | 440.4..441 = 5977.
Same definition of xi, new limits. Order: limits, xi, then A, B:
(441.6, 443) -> -9.4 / 1.19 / 10.6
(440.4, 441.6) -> -6.9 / 2.03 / 8.9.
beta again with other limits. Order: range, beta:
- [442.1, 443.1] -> 6.2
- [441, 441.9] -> 7.0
